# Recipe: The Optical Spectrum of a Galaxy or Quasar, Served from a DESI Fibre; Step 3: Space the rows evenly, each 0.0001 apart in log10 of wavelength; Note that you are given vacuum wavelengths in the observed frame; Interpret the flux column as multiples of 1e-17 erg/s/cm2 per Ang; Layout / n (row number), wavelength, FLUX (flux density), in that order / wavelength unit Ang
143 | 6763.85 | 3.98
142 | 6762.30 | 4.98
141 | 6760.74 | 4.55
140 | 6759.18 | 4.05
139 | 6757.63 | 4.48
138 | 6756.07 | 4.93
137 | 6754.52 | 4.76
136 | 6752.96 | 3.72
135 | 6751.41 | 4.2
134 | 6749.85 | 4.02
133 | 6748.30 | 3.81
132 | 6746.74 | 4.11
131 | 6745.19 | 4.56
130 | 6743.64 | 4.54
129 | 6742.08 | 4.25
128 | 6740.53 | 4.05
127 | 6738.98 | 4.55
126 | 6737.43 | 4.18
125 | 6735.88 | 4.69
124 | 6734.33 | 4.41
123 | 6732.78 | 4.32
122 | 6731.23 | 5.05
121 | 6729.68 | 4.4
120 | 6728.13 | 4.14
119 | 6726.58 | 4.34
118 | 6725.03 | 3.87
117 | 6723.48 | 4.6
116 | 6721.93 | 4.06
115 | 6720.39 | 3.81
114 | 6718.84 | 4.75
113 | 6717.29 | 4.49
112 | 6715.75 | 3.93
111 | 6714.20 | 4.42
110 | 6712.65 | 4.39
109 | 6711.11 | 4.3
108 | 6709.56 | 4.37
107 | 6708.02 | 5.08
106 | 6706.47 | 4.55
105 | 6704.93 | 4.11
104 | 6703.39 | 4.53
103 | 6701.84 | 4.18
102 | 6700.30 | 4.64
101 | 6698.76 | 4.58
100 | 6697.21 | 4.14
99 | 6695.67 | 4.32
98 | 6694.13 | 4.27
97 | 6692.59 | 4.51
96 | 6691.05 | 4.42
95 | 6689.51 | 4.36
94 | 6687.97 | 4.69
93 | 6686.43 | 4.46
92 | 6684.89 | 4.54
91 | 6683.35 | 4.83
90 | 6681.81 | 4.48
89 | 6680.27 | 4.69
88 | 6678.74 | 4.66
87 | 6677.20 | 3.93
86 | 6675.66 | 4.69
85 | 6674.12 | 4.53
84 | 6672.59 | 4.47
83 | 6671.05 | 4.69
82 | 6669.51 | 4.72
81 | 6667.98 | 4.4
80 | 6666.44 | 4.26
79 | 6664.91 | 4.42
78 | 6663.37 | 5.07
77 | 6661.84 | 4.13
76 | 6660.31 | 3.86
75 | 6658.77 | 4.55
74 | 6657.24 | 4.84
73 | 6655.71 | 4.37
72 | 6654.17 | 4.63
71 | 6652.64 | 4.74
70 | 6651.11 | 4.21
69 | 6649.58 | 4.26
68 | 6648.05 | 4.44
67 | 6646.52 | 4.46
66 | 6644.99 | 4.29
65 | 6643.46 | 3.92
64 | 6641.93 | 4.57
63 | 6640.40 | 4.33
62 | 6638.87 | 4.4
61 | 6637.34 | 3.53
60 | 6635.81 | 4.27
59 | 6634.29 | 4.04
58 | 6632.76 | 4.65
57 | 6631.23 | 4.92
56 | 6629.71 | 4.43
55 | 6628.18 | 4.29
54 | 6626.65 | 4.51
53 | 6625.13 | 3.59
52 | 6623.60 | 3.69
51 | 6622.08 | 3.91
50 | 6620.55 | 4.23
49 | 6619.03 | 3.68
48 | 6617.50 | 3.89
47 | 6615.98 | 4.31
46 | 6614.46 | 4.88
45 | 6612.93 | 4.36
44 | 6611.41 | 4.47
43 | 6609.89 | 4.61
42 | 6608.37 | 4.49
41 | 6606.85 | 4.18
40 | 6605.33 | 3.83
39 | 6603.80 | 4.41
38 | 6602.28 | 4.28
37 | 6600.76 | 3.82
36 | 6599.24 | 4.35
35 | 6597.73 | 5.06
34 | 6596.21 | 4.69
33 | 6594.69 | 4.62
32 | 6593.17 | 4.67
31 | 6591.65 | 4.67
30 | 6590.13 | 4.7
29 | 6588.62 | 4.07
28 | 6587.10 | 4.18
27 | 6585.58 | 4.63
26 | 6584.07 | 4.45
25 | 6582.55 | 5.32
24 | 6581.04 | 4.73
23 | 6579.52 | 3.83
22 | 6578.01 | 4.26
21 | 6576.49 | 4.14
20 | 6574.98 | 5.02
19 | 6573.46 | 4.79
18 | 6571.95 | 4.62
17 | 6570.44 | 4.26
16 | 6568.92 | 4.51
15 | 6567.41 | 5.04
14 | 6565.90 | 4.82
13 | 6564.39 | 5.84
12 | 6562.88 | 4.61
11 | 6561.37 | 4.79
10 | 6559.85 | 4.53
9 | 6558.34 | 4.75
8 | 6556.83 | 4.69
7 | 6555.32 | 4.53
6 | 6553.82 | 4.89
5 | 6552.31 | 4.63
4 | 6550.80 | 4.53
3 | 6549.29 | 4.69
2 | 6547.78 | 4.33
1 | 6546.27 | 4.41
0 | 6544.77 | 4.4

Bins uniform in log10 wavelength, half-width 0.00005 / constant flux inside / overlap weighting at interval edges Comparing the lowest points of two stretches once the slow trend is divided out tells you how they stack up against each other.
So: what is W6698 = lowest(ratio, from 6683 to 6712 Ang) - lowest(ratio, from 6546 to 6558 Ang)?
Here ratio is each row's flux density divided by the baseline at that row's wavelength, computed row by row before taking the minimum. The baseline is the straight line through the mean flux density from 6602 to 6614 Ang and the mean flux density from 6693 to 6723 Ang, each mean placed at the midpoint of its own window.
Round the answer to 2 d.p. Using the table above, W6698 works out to -0.06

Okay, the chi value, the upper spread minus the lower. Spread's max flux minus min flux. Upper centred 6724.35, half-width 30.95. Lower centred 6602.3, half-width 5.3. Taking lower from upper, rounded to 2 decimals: 0.12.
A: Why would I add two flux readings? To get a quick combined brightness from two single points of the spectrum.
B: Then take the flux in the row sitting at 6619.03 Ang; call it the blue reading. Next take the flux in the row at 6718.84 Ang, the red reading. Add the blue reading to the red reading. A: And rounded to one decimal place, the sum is 8.4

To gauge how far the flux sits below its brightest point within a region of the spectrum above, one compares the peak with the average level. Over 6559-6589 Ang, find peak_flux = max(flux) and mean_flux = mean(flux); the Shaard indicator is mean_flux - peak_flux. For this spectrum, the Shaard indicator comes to -1.2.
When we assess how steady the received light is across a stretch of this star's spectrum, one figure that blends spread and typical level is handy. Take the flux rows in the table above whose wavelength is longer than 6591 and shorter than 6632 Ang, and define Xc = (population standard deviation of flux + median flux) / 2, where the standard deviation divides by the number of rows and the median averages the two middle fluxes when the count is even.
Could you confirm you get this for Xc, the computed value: 2.375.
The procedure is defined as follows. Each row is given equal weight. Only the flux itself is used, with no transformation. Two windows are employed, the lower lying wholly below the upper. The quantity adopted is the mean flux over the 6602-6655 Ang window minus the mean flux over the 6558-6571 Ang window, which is -0.52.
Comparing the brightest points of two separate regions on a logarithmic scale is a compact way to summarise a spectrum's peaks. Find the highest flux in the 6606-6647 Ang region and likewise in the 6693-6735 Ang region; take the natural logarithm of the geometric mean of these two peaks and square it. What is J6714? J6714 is 2.59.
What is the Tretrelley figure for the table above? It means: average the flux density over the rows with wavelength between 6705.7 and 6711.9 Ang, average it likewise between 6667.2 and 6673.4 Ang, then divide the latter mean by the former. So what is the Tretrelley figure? 1.00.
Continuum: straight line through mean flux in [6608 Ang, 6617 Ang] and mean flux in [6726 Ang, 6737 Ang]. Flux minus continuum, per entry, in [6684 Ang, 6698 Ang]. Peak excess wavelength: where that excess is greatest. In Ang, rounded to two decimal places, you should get 6687.97 Ang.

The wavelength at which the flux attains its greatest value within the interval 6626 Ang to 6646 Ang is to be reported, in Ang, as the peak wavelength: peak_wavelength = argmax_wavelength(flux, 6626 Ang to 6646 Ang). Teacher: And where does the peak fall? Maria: 6631.23 Ang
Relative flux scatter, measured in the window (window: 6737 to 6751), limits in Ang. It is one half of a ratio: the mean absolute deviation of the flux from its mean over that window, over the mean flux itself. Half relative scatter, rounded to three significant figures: 0.0257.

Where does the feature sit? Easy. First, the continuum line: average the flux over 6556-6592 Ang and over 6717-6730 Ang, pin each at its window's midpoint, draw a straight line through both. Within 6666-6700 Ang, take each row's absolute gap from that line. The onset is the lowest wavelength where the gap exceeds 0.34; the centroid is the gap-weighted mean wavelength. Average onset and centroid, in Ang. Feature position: 6679.3 Ang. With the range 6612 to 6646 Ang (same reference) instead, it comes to 6620.9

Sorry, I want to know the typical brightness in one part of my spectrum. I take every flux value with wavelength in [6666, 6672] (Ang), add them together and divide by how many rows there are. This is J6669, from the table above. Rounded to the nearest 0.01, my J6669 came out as 4.52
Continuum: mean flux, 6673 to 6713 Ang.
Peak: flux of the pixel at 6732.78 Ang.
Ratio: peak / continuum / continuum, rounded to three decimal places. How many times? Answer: 0.216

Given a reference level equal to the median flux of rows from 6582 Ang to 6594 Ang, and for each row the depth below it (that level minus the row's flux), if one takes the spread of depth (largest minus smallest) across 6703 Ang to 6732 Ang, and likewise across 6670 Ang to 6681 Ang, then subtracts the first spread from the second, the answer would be -0.5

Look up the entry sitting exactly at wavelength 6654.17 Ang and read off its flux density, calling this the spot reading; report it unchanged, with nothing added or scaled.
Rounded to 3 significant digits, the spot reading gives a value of 4.63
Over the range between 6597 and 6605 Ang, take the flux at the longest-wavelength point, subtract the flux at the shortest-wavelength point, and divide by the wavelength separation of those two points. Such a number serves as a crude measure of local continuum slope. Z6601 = -0.11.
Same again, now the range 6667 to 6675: 0.02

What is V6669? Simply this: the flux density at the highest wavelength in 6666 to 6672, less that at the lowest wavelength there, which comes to 0.43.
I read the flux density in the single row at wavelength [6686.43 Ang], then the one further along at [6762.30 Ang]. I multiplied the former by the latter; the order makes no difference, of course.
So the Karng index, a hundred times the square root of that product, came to 471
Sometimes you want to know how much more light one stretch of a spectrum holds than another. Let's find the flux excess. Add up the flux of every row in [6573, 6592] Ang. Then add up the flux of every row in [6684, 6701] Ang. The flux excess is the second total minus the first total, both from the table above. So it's -10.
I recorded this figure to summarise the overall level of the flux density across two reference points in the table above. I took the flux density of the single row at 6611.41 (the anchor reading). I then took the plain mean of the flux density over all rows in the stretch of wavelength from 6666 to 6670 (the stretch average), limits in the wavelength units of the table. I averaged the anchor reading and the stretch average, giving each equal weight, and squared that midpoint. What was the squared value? 19.9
